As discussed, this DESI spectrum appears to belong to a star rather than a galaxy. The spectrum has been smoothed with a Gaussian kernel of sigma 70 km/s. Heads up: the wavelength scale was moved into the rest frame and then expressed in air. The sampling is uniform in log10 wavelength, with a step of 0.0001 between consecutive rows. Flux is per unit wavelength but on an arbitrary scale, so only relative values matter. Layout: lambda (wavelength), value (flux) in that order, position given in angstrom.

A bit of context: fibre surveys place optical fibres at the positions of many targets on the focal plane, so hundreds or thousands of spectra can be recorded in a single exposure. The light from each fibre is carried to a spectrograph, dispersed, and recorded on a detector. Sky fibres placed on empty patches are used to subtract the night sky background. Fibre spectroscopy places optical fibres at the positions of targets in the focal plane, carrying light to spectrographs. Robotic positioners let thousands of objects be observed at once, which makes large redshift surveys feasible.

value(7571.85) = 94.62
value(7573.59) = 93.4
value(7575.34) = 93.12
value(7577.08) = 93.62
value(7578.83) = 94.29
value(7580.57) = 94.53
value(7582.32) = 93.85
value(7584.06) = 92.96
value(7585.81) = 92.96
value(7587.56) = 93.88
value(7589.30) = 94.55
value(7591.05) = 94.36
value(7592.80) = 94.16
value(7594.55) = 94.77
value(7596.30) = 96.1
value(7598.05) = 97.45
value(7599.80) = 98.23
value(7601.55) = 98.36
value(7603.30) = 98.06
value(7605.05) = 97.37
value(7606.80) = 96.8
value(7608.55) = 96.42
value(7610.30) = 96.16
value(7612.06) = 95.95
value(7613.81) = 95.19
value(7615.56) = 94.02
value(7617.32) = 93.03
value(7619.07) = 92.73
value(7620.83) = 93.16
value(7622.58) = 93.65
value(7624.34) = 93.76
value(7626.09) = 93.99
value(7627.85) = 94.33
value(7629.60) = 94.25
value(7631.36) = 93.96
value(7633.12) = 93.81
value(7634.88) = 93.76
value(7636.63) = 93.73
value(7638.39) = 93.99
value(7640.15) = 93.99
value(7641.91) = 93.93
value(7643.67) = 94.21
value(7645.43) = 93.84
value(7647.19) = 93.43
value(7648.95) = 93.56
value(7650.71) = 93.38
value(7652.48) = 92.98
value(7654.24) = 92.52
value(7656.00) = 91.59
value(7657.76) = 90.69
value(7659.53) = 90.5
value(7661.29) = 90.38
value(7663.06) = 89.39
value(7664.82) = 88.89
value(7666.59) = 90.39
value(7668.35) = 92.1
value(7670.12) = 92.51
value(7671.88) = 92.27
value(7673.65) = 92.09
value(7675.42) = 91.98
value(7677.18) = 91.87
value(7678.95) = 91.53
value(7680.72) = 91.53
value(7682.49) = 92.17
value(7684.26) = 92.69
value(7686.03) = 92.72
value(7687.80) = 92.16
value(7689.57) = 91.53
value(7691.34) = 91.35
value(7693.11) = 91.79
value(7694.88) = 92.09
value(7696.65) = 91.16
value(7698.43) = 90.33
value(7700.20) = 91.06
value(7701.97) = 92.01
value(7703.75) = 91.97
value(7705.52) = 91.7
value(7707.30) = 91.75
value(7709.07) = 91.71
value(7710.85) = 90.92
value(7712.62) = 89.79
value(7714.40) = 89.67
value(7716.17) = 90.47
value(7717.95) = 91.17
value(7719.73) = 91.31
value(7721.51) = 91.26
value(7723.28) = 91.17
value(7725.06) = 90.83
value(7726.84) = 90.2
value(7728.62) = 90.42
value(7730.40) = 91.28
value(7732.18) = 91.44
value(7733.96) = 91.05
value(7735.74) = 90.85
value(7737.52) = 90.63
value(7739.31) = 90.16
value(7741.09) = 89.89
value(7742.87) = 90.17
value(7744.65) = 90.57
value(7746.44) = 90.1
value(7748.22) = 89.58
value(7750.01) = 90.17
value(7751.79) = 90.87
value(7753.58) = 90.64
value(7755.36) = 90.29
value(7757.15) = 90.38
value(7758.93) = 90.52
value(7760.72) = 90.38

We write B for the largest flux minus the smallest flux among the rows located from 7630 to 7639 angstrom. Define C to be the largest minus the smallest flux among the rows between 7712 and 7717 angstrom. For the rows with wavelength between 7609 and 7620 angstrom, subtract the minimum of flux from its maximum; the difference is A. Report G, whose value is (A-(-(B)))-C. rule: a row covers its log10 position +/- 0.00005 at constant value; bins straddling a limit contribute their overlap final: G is 2.9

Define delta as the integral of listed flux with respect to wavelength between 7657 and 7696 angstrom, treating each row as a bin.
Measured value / 3568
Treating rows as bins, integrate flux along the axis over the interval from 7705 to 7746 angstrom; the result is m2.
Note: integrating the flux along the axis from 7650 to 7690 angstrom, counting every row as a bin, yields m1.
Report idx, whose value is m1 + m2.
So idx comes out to 7387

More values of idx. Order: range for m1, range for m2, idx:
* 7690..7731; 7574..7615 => 7644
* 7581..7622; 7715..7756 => 7620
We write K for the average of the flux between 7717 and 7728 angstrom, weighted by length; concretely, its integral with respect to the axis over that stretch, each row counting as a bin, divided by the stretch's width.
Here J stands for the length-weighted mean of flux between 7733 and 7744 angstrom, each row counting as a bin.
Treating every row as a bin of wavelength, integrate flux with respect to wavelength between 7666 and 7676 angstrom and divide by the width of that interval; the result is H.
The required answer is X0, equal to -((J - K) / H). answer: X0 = 0.00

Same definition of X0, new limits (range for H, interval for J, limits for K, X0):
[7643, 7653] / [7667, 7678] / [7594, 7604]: 0.05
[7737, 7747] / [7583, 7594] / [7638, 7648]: 0.00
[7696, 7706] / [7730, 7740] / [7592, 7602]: 0.06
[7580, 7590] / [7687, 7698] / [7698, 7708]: 0.00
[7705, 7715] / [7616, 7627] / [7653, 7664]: -0.03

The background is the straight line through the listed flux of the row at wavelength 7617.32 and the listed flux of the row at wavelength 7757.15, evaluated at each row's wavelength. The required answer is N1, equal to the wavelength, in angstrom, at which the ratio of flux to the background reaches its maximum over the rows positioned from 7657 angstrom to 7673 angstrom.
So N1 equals 7670.12 angstrom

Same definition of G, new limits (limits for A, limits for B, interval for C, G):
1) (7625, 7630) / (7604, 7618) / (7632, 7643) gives 4.4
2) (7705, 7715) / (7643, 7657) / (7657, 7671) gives 1.1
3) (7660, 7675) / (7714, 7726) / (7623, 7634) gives 4.7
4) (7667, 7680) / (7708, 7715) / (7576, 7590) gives 1.4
